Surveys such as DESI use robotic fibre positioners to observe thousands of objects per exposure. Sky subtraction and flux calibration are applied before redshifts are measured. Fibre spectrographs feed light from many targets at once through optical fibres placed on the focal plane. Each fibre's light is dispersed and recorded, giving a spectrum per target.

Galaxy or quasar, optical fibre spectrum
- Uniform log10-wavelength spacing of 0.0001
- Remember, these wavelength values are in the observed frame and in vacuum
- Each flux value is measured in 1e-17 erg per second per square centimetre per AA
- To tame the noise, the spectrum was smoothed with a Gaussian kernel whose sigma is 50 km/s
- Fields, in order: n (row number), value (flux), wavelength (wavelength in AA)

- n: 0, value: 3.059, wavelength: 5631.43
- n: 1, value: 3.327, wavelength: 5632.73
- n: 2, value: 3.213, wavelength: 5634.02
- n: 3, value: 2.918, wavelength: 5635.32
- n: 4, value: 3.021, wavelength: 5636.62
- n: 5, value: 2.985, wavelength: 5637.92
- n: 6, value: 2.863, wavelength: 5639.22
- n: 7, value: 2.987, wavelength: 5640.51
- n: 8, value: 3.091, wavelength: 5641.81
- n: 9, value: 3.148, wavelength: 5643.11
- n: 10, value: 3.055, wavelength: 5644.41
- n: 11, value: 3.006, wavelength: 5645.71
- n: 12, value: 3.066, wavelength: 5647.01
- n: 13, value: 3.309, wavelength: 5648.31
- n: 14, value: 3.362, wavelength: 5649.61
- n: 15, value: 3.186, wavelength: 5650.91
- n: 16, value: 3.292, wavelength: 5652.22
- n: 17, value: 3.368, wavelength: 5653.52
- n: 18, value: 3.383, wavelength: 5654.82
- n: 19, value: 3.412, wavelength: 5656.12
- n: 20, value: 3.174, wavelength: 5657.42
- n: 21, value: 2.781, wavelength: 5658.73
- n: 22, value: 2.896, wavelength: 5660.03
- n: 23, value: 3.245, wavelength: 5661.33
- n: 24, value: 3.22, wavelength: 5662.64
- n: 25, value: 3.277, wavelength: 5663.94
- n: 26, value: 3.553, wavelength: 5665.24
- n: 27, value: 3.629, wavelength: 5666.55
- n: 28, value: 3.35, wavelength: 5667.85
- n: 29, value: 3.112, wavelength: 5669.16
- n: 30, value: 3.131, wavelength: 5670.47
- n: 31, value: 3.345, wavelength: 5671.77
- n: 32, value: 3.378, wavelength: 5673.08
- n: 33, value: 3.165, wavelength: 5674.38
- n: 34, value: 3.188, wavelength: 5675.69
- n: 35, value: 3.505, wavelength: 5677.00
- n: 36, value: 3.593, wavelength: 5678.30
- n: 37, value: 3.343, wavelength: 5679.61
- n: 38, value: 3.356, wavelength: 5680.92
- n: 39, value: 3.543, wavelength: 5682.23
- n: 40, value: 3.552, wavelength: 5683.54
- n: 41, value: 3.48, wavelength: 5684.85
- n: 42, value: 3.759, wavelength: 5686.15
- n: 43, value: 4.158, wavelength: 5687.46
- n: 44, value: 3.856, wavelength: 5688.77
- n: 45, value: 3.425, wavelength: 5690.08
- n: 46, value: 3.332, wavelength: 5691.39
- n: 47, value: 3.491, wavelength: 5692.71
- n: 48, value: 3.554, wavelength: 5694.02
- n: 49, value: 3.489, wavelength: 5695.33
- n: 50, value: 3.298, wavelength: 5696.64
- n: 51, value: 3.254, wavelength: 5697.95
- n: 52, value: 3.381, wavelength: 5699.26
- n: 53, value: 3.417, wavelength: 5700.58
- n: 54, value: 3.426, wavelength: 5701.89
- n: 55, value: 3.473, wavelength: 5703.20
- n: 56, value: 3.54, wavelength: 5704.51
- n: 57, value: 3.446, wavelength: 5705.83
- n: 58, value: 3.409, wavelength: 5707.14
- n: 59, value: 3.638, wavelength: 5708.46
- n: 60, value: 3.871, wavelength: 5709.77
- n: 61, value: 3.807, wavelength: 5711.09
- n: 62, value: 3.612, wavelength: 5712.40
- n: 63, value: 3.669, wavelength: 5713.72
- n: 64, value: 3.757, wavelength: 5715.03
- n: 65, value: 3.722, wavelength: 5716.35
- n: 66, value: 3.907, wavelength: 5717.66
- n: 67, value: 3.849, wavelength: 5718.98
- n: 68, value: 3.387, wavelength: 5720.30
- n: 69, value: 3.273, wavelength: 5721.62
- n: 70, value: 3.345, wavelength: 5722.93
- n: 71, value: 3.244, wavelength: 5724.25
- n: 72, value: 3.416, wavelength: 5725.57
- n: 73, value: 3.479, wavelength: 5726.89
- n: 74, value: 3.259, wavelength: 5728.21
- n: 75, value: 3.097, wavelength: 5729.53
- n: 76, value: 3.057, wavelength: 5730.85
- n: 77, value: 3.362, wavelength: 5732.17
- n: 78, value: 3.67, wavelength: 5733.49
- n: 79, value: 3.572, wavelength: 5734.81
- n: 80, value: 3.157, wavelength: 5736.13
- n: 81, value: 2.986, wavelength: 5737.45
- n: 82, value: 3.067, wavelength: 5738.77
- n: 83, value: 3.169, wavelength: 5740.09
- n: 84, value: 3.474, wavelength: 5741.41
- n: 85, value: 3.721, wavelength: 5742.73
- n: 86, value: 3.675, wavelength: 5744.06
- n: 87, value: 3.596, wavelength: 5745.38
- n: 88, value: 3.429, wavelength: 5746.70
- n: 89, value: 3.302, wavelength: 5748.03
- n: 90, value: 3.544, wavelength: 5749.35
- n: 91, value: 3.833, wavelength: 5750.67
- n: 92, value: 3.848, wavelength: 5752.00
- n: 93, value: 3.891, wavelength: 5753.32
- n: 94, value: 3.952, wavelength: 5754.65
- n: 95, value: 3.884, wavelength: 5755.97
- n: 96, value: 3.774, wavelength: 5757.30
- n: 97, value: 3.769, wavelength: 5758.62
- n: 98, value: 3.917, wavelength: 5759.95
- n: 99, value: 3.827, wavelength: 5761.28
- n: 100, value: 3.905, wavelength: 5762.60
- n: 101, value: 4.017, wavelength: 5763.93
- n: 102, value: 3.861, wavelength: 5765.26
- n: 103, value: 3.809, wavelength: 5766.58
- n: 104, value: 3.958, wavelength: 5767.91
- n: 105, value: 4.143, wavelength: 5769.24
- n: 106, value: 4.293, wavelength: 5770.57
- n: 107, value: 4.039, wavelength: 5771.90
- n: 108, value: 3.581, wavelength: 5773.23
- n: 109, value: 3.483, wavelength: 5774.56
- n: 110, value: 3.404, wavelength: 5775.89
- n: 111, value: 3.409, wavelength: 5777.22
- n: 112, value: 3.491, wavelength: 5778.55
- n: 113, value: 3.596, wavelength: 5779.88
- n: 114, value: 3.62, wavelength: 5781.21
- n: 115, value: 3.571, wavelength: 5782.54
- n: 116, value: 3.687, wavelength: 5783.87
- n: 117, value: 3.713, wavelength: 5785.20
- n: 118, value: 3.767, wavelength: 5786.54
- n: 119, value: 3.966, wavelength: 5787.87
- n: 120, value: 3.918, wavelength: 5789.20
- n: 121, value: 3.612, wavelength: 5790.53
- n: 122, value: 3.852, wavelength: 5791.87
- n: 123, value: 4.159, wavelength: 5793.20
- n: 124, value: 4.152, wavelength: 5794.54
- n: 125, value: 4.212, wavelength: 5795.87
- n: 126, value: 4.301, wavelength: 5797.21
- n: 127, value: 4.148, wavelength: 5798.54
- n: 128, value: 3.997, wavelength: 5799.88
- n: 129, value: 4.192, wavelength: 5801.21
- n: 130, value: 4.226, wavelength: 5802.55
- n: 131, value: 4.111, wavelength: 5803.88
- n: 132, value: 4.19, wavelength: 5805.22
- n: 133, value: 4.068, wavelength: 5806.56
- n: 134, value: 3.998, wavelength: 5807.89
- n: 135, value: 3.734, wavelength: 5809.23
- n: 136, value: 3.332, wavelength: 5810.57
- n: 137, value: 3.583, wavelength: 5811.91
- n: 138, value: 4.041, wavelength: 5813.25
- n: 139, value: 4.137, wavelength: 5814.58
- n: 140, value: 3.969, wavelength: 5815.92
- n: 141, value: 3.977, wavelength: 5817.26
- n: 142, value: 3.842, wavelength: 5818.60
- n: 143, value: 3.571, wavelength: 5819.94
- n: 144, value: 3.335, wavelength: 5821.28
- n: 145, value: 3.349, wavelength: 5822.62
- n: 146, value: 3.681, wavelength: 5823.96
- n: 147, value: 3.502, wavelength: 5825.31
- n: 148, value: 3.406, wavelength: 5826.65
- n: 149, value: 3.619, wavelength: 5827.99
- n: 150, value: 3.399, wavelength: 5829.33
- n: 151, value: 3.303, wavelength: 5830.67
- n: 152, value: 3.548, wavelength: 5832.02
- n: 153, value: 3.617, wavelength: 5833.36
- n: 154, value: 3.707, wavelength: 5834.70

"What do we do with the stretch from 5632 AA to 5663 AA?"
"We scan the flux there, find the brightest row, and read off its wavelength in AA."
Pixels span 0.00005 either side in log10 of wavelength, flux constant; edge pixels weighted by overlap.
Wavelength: 5656.12 AA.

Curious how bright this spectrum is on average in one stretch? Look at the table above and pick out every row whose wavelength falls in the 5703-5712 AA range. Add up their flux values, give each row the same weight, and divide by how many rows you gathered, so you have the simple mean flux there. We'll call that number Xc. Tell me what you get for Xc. 3.60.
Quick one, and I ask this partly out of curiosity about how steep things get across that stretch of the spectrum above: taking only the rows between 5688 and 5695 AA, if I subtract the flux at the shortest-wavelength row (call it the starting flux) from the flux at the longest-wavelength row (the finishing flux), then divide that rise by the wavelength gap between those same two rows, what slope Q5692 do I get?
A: -0.058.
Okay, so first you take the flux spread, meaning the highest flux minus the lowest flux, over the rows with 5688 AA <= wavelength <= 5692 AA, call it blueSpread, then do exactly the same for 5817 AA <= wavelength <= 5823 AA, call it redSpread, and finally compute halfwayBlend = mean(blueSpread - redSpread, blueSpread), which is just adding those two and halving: 0.20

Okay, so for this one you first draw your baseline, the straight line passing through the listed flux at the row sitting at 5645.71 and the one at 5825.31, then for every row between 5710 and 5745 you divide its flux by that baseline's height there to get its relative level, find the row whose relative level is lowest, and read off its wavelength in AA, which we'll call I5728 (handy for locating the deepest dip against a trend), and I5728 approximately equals 5737.45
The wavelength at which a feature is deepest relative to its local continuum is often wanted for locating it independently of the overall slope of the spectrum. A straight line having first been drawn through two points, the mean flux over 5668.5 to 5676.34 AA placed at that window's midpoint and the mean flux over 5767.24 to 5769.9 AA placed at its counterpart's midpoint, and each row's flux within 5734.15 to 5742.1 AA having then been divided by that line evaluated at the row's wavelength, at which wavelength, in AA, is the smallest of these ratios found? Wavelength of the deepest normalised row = 5737.45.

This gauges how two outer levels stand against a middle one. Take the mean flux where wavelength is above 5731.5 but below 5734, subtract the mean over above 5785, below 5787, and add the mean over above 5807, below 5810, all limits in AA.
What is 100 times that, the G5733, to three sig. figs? 364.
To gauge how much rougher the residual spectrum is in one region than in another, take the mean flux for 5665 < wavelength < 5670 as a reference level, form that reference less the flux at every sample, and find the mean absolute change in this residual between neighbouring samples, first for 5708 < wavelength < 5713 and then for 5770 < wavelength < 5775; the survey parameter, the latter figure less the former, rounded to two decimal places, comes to 0.11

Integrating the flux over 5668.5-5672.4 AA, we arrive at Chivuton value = 12.5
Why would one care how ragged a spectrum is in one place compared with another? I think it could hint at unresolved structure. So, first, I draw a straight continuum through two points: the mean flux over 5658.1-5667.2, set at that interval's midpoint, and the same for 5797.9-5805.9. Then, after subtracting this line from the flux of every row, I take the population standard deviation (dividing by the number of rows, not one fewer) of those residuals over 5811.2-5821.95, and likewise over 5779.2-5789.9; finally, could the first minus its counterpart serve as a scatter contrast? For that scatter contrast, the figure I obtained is 0.15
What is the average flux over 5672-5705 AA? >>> 3.5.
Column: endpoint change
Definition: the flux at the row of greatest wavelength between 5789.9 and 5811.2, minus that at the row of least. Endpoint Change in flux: -0.28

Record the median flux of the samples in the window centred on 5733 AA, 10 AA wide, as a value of 3.21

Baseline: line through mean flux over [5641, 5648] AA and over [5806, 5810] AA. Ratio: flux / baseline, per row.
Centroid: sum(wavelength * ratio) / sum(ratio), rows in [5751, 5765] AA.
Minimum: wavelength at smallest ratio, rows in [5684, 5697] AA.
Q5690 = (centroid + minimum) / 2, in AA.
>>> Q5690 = 5727.3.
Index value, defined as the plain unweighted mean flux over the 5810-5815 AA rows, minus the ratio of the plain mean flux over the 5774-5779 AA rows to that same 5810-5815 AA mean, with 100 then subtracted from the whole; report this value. -97.1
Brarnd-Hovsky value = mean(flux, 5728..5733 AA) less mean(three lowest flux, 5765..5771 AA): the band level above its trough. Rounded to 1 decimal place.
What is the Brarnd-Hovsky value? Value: -0.7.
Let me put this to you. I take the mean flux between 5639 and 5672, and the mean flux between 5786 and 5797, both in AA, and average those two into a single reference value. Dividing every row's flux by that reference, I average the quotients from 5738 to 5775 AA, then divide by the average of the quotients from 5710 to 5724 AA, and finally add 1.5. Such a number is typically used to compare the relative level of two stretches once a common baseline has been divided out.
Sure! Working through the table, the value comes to 2.53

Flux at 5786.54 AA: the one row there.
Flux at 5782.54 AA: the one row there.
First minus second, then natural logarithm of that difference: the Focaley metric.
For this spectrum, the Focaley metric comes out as -1.6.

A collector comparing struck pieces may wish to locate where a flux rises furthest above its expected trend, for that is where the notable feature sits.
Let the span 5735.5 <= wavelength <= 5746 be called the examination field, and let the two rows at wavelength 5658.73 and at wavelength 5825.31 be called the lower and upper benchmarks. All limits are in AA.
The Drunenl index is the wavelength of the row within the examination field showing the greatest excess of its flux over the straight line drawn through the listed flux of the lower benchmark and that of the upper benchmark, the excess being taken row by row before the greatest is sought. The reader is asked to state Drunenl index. 5742.73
